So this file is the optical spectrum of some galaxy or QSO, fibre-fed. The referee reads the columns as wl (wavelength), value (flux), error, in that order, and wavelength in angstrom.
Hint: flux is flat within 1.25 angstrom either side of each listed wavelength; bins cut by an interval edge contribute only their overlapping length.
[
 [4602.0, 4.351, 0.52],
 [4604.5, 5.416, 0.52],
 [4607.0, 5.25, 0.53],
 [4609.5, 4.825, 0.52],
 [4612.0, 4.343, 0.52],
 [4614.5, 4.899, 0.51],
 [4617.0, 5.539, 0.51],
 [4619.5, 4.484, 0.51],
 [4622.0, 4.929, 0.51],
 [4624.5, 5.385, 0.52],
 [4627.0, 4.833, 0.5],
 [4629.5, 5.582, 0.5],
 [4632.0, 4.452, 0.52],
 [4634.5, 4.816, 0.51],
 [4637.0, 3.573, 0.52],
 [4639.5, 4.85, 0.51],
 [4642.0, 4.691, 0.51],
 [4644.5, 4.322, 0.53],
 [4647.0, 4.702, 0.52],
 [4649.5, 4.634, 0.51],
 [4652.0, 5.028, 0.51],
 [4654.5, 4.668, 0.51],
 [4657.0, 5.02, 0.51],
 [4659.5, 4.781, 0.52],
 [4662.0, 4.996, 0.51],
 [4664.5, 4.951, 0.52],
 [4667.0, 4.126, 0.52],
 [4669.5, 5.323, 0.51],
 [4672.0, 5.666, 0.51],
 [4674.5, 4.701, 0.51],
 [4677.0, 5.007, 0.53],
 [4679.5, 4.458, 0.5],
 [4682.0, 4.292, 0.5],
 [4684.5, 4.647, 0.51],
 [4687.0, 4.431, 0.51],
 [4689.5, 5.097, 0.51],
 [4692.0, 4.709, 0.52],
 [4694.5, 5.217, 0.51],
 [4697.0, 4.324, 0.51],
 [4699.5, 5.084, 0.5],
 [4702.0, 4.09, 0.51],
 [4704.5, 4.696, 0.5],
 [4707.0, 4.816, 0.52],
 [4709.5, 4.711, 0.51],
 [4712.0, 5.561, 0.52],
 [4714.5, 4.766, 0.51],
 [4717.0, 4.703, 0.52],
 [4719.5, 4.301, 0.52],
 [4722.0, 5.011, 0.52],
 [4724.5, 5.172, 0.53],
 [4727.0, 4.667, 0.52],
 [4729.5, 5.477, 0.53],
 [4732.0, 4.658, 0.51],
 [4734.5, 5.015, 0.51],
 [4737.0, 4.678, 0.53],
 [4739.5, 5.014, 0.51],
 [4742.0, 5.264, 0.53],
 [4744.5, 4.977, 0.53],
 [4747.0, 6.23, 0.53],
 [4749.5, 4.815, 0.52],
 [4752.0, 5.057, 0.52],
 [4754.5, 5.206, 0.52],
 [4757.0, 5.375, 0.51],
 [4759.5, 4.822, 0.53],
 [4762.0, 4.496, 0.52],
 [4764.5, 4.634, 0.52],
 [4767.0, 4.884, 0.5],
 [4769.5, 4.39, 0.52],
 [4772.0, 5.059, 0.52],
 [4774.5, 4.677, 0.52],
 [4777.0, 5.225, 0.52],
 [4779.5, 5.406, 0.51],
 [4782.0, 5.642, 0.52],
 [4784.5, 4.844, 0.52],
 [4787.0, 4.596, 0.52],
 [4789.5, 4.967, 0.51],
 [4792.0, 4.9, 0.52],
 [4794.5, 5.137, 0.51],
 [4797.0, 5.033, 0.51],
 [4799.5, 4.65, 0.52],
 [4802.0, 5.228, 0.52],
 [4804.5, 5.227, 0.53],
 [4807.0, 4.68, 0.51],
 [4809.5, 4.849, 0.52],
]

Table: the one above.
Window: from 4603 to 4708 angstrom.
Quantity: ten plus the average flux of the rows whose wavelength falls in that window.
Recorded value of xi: 14.8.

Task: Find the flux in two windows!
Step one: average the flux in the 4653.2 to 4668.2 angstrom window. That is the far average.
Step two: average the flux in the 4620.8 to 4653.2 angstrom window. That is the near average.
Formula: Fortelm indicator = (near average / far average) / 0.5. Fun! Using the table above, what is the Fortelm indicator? 2.00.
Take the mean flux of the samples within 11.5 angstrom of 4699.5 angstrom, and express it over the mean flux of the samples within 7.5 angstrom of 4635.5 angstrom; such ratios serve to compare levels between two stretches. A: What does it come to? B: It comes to 1.02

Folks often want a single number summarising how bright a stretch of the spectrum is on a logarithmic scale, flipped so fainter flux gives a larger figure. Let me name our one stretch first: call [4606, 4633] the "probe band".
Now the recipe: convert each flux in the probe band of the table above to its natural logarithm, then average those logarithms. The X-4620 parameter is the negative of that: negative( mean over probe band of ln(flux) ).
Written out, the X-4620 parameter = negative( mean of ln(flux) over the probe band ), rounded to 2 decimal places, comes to -1.60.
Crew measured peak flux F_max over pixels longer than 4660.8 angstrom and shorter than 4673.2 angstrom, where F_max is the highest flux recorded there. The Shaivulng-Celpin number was 5.666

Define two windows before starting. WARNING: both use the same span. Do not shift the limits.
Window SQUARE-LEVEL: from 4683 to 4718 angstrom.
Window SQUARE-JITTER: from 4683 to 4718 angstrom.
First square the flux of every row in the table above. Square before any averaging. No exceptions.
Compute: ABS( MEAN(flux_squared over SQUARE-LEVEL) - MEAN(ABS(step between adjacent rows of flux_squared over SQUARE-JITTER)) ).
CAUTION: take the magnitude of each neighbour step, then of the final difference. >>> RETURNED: 17.8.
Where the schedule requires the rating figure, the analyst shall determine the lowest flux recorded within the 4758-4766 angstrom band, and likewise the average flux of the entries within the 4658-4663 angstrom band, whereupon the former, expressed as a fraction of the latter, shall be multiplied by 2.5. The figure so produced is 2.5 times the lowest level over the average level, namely 2.30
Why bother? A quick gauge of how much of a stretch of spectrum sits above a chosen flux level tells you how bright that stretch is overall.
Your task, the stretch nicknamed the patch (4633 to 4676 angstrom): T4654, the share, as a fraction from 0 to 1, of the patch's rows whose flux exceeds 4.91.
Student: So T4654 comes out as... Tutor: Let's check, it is 0.35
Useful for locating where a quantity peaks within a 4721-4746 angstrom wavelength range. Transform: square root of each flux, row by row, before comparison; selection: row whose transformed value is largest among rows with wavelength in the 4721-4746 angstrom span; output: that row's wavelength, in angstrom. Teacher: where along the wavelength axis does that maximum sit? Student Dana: 4729.5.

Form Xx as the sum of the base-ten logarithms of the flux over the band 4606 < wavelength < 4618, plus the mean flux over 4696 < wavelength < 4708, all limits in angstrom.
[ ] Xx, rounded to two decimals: 8.08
